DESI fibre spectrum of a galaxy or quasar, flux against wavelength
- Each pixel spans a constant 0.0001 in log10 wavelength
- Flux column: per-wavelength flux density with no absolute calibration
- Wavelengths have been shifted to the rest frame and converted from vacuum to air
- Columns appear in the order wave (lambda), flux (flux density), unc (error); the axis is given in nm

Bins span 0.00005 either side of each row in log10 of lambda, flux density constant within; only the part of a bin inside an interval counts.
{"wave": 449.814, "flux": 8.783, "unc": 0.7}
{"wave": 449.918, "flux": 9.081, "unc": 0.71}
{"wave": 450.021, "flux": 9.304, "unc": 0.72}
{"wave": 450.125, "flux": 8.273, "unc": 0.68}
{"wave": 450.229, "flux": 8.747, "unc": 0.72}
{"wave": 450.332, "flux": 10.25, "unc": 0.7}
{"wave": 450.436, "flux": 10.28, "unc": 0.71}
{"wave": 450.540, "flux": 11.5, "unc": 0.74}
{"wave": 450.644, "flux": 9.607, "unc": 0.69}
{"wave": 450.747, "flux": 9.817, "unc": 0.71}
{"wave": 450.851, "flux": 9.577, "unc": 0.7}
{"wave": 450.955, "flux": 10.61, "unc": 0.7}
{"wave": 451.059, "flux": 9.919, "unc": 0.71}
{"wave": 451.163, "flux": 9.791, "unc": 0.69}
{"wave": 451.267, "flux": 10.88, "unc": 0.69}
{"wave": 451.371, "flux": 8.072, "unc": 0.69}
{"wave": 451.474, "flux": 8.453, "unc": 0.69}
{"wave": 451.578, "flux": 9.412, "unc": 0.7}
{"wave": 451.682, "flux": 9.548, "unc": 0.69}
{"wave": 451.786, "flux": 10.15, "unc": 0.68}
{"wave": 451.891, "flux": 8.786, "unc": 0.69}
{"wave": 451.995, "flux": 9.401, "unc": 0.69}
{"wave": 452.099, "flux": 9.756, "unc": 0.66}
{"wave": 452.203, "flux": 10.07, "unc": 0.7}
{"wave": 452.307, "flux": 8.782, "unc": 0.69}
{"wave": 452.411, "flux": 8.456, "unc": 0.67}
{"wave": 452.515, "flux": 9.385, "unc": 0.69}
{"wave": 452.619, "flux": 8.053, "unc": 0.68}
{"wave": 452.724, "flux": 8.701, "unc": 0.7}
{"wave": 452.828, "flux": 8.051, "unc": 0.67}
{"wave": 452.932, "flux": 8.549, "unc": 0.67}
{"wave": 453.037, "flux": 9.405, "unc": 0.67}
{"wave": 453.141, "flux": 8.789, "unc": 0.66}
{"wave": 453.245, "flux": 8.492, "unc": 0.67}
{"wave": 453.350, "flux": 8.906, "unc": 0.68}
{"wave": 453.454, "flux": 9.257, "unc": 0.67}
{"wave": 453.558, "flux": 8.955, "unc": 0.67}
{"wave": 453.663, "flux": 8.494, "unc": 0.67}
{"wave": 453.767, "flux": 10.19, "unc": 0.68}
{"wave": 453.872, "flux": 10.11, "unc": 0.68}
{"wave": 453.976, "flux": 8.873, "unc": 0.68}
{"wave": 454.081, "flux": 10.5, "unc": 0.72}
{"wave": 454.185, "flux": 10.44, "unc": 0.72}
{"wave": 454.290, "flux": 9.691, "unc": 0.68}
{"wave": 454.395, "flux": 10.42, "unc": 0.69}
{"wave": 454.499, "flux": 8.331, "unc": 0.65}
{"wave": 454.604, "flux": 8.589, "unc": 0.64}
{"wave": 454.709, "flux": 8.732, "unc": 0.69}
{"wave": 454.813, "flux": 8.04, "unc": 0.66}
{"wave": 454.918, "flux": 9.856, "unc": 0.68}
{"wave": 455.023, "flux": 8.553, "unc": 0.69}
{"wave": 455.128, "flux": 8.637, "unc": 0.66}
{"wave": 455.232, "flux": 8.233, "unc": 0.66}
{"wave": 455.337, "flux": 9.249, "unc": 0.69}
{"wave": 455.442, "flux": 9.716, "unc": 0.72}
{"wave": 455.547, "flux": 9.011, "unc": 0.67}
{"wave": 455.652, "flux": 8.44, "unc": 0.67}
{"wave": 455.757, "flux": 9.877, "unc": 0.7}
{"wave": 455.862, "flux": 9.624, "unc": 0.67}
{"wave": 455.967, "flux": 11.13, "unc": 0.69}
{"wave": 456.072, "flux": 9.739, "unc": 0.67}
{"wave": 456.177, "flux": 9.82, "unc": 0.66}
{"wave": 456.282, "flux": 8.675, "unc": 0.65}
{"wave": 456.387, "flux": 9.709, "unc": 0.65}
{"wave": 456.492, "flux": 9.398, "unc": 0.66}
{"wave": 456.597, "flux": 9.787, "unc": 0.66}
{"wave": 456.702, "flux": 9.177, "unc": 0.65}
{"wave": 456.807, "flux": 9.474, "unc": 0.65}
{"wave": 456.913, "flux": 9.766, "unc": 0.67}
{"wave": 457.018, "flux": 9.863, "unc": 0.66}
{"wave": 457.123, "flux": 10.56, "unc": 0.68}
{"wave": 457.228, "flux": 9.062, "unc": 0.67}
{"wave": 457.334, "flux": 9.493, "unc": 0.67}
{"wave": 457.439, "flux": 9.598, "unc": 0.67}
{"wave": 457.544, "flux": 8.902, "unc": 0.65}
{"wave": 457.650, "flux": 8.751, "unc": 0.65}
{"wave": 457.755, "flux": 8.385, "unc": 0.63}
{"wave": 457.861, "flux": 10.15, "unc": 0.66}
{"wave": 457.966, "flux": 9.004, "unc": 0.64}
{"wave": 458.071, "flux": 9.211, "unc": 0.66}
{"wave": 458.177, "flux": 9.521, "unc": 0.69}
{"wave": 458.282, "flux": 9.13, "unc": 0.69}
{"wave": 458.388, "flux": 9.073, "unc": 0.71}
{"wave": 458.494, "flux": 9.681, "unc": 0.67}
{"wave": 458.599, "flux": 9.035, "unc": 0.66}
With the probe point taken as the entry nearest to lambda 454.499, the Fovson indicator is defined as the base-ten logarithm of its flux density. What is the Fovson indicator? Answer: 0.92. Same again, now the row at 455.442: 0.99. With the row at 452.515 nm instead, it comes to 0.97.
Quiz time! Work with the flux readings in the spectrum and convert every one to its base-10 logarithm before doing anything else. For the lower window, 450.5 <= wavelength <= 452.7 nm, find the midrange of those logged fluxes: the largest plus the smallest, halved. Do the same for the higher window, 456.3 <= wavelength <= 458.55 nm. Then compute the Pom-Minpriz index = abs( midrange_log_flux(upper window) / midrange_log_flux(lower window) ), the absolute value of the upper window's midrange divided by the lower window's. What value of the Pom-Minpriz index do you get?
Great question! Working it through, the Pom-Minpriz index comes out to 0.99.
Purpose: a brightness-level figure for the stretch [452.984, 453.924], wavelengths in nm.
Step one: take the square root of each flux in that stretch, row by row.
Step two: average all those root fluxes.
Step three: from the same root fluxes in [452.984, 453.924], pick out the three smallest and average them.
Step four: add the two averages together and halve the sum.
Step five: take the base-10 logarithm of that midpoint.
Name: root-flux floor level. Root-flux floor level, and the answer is 0.474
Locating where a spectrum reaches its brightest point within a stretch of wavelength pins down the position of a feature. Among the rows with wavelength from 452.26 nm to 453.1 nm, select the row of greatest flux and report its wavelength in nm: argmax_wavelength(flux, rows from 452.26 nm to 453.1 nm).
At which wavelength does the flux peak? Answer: 453.037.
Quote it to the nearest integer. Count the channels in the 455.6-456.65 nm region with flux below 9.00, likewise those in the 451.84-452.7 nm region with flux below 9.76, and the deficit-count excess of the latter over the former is 5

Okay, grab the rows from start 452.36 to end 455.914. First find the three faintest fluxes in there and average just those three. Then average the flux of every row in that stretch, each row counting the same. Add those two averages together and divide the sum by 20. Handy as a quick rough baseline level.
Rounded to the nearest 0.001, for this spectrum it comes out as 0.856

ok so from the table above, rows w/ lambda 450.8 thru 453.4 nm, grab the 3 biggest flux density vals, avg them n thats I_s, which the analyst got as 10.5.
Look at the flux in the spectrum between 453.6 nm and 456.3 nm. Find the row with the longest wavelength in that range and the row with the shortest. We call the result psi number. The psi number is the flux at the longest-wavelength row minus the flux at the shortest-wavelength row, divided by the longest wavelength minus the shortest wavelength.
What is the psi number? 0.07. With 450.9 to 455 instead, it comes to -0.19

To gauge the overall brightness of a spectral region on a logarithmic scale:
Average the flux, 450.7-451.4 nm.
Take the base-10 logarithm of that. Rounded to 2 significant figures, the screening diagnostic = 0.99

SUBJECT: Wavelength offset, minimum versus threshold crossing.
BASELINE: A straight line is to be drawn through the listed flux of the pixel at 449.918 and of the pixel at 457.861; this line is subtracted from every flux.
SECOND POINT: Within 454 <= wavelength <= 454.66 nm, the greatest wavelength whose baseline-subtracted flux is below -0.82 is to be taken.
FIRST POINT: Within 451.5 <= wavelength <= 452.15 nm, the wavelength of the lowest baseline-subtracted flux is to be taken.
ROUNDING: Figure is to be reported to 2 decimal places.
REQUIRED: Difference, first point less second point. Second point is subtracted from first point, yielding -2.71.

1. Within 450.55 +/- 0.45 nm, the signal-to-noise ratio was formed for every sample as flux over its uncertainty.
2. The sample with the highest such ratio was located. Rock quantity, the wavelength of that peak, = 450.540 nm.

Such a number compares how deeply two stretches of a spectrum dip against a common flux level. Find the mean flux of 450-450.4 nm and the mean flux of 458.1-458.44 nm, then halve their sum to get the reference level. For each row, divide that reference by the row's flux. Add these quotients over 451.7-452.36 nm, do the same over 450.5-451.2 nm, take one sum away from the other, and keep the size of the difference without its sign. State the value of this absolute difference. 0.6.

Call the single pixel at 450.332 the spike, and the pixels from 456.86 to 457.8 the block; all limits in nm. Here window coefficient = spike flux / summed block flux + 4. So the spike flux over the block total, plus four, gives 4.12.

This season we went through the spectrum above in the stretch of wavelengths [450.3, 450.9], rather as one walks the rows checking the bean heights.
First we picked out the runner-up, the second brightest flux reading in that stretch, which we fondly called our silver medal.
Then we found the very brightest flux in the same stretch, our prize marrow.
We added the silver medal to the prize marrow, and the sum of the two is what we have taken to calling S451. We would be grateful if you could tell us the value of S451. 21.8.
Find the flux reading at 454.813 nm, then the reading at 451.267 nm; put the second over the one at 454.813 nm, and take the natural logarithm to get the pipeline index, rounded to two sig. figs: 0.30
